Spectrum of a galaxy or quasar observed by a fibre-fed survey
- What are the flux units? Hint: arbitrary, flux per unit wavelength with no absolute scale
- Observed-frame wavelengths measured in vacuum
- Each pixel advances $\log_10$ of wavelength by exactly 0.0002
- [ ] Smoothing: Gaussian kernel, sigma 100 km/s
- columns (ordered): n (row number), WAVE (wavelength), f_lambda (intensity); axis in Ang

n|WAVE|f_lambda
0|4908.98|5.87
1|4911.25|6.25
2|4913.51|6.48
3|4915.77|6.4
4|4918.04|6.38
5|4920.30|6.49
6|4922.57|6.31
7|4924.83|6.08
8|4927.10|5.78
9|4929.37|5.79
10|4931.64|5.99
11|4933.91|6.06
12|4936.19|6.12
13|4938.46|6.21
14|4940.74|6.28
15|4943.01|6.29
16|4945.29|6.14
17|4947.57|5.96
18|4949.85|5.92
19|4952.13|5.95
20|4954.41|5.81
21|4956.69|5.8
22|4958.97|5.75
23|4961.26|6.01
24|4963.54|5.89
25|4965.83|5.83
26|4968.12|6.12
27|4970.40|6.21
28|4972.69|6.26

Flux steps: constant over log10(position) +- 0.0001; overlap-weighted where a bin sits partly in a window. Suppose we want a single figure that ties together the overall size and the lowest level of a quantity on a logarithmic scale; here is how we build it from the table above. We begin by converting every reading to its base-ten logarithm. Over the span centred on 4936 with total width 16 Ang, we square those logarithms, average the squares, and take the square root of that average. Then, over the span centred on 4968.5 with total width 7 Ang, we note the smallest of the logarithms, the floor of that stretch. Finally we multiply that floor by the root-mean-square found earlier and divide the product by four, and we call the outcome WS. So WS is 0.150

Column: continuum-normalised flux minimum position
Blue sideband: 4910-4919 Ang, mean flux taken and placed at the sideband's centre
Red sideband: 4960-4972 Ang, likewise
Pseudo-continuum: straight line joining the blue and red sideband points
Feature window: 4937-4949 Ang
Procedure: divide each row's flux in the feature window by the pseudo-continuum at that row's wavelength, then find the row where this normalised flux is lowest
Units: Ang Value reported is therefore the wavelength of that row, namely 4947.57 Ang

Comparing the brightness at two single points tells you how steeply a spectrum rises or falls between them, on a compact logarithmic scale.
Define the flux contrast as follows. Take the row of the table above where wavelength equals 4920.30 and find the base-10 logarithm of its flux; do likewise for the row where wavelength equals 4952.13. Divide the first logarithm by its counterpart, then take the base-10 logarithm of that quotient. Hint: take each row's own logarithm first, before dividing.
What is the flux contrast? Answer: 0.021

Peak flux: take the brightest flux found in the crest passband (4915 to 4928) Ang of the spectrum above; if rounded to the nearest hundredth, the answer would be 6.49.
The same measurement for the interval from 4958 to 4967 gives 6.01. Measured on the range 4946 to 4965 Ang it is 6.01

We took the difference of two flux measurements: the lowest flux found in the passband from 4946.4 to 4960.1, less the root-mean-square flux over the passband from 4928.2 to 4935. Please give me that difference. -0.20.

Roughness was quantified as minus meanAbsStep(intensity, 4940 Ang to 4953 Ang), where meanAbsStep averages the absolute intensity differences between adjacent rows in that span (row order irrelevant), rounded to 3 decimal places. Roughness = -0.082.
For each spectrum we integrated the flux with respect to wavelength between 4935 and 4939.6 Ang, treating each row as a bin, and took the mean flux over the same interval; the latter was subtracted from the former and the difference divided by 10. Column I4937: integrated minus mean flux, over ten 2.2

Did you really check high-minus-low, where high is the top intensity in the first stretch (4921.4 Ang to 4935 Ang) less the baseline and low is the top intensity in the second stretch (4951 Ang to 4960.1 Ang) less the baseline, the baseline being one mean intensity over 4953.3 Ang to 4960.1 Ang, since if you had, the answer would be 0.36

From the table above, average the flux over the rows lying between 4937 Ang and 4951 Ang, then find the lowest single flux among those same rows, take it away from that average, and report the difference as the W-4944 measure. 0.21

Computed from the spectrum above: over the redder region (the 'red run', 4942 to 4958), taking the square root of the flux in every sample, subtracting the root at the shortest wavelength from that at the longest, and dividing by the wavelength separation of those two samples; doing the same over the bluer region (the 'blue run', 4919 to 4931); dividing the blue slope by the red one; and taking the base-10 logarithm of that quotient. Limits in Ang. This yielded 0.330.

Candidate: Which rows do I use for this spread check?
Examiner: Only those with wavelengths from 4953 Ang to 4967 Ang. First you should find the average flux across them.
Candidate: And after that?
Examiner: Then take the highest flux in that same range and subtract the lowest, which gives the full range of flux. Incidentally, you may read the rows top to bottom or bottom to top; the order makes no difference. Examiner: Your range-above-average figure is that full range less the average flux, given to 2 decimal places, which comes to -5.59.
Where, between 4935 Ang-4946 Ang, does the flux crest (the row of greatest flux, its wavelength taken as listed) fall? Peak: 4943.01 Ang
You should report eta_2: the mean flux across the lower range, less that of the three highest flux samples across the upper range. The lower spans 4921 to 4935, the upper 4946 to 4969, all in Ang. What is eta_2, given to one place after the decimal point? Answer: 0.0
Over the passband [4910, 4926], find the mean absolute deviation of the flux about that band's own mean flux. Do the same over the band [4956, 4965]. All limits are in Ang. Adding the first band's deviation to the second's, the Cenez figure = 0.197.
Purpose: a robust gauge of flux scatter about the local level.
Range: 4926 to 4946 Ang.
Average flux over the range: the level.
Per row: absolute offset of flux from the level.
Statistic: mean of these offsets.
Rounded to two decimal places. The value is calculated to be 0.15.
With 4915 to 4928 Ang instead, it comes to 0.21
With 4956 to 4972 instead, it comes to 0.14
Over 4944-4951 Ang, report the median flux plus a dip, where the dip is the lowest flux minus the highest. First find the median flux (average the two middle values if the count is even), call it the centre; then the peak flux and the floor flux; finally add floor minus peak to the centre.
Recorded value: 5.74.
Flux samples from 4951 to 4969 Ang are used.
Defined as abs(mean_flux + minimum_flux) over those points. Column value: 11.6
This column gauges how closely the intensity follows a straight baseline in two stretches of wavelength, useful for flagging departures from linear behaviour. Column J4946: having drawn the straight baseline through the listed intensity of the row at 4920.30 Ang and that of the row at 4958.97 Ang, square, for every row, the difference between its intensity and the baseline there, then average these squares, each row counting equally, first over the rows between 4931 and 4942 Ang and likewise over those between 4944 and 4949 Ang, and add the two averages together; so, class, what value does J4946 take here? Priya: 0.04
